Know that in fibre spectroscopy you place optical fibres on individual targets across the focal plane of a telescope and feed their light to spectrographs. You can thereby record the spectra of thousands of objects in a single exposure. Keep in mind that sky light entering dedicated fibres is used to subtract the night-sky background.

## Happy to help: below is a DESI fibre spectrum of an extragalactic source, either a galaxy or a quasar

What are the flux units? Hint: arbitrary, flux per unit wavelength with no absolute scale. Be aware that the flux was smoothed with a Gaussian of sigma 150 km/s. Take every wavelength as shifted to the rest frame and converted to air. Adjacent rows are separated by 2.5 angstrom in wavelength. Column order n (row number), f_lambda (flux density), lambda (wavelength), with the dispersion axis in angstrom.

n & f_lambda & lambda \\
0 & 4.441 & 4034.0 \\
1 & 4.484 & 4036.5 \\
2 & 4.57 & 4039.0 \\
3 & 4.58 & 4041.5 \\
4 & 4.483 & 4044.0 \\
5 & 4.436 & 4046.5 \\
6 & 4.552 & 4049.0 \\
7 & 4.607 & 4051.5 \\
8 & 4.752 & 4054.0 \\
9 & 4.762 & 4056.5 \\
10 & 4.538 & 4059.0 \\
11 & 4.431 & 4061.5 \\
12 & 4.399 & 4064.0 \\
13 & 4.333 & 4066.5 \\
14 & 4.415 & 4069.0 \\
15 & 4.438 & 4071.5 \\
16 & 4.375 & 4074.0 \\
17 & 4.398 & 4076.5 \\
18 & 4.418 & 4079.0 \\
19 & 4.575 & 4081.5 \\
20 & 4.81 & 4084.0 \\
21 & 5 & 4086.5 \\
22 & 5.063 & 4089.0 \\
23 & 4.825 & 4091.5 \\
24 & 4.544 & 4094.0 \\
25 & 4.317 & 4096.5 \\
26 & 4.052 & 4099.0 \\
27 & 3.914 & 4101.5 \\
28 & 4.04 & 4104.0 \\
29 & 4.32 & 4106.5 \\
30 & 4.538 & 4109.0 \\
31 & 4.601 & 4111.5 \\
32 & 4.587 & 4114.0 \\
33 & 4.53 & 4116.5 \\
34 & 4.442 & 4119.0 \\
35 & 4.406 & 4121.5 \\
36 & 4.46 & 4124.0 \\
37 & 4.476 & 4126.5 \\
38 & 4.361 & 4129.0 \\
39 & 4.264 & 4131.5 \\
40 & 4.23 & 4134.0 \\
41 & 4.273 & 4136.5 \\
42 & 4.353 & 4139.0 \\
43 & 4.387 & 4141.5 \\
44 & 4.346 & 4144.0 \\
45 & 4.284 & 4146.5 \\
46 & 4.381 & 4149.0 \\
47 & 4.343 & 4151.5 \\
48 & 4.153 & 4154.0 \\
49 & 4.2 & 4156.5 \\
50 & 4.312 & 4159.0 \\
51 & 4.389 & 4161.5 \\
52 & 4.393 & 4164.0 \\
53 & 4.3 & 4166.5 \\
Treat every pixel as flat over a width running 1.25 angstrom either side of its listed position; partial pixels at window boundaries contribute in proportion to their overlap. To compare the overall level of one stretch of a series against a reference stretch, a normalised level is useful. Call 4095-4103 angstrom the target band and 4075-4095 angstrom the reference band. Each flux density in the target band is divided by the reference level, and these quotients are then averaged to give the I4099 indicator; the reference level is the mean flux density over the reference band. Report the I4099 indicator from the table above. 0.87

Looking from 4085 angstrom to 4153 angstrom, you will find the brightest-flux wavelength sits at 4089.0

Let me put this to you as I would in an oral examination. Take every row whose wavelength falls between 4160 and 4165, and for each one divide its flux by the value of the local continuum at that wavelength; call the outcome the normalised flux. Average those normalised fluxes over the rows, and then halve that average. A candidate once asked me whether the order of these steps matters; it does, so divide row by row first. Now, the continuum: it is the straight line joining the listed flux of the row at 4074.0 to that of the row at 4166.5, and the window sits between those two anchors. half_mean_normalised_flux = 0.510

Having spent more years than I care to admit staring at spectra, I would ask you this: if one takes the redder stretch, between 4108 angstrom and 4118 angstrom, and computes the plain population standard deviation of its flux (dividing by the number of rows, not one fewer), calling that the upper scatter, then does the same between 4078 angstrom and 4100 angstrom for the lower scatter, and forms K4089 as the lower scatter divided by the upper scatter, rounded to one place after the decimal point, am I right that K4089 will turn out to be 10.3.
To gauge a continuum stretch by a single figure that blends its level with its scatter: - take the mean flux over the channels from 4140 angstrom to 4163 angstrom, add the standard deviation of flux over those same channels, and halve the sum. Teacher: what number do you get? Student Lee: 2.20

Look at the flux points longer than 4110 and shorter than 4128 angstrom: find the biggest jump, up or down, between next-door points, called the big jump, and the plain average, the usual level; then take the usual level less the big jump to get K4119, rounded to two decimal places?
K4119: 4.41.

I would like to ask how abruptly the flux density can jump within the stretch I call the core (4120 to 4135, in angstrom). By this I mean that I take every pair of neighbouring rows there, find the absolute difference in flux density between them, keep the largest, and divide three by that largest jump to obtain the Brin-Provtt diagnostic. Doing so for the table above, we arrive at 26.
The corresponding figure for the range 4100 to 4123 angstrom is 11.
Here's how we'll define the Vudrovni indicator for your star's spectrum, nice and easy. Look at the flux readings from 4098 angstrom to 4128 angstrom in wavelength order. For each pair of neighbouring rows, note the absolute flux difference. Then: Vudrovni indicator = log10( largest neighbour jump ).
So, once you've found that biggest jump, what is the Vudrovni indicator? -0.553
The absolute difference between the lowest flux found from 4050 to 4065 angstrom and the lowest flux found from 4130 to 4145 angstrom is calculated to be 0.17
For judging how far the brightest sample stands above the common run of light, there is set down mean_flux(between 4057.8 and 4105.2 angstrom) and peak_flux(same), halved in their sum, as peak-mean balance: 4.8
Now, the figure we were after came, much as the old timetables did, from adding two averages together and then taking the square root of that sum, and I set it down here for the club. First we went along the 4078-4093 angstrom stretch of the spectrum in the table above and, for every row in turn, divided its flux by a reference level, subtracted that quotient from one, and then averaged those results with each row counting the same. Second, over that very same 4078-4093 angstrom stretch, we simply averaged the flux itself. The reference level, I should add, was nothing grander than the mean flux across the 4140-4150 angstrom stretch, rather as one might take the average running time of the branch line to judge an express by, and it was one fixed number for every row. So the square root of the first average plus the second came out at 2.16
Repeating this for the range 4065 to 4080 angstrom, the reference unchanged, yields 2.09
